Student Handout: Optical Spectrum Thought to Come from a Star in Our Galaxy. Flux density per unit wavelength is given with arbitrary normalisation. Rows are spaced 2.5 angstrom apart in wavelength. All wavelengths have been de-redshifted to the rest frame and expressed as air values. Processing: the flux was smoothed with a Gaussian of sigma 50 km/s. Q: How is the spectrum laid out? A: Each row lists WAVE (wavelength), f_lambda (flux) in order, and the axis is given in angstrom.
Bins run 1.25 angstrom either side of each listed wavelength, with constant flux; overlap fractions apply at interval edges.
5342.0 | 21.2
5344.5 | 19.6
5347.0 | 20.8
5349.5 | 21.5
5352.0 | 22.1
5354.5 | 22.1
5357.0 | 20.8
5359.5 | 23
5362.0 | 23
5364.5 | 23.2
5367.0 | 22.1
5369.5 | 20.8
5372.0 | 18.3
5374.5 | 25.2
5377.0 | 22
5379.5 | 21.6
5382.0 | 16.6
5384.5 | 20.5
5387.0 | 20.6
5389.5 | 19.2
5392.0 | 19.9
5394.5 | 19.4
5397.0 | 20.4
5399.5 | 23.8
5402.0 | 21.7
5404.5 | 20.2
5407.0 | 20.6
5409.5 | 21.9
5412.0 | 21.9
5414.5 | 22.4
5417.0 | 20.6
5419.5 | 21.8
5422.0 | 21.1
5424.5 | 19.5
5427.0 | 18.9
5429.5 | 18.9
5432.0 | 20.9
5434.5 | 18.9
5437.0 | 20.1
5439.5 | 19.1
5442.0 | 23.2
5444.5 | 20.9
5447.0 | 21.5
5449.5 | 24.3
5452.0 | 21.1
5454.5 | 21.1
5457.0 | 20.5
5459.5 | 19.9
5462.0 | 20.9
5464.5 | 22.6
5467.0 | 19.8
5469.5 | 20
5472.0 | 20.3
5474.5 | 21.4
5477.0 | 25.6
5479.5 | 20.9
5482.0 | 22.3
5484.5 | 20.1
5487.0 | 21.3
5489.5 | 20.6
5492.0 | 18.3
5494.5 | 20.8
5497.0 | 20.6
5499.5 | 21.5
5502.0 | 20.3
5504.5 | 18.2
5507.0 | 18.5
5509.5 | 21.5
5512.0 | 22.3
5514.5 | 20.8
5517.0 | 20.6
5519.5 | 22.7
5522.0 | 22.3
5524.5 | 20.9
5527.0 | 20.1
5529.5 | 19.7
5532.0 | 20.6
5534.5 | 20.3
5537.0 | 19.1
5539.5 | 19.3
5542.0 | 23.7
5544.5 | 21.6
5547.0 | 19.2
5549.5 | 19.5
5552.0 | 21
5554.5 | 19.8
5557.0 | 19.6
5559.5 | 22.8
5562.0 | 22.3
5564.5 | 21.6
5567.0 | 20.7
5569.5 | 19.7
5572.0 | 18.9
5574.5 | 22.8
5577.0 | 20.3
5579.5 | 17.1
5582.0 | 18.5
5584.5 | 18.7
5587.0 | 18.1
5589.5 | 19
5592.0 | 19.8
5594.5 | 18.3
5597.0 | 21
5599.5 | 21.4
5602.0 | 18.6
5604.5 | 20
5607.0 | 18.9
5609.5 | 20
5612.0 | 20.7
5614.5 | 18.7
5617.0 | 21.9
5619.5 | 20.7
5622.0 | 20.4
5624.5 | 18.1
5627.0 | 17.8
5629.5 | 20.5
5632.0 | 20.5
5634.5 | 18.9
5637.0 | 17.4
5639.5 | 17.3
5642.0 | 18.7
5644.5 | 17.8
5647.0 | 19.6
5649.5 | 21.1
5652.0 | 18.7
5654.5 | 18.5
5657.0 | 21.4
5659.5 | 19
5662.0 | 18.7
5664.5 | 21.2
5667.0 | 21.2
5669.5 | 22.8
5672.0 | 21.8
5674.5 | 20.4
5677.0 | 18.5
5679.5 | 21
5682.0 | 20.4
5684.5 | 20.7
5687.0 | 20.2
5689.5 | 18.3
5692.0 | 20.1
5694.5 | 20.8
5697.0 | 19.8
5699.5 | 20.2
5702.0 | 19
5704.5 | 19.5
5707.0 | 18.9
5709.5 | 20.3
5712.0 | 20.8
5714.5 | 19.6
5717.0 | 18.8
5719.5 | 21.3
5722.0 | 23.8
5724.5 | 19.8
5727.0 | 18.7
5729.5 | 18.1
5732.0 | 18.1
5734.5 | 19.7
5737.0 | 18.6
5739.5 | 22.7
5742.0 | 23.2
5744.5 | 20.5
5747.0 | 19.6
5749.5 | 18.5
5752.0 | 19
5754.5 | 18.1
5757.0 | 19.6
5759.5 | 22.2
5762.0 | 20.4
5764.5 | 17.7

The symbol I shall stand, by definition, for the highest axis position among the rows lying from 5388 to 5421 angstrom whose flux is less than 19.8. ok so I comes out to 5394.5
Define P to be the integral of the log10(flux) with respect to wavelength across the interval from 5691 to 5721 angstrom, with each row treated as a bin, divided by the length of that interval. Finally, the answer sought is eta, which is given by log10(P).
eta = 0.114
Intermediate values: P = 1.30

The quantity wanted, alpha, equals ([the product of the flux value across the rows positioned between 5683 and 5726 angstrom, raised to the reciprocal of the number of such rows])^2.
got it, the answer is 403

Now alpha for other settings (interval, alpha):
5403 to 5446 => 424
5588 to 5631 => 389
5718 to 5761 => 400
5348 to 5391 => 451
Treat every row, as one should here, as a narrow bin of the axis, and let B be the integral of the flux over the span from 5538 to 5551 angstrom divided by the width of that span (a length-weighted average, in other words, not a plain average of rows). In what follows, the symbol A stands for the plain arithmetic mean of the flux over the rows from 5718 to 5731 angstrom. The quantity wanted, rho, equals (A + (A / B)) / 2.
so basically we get 10.7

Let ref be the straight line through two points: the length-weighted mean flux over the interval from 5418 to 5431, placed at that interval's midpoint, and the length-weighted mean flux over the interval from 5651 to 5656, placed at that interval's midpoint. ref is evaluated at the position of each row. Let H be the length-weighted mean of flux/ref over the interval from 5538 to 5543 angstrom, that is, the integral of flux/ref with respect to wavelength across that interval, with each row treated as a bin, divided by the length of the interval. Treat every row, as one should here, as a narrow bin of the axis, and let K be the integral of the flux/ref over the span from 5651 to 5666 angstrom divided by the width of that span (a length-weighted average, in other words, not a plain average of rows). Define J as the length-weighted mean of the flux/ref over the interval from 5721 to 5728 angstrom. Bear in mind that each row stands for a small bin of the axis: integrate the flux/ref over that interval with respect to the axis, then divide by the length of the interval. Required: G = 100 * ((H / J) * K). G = 102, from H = 1.10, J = 1.13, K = 1.05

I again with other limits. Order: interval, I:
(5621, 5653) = 5652.0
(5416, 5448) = 5439.5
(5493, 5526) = 5507.0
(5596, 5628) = 5627.0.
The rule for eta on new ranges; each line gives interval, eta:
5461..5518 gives 0.120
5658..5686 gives 0.118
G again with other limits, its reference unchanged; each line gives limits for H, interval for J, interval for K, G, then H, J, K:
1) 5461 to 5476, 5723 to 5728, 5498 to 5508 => 99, 1.06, 1.06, 1.00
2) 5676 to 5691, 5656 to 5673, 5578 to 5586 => 91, 1.07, 1.12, 0.95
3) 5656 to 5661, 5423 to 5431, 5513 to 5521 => 123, 1.07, 0.96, 1.10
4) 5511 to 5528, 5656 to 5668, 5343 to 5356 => 105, 1.10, 1.08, 1.03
